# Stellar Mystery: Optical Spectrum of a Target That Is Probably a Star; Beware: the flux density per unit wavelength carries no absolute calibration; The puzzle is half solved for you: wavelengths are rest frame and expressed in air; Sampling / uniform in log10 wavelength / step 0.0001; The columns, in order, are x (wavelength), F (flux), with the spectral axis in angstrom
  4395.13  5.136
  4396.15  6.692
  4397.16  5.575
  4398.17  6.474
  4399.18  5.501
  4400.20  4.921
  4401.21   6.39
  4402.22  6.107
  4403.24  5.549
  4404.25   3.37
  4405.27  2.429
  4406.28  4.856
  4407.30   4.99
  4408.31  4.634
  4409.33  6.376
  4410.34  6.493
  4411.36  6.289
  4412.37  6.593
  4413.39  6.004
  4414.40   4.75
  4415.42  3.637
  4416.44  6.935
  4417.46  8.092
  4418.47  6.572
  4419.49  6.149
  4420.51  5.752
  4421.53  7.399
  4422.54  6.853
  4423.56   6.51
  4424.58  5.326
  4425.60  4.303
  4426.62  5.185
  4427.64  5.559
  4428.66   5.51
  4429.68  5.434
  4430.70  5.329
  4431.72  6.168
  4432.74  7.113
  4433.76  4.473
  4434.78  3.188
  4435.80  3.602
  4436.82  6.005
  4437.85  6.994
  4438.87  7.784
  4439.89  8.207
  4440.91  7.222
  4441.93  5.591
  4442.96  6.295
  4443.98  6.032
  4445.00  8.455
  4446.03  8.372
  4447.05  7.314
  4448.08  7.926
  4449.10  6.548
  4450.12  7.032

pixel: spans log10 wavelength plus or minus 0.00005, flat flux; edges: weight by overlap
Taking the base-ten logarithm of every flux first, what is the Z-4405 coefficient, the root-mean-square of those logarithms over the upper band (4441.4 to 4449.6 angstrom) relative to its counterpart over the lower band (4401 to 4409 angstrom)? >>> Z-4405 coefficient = 1.25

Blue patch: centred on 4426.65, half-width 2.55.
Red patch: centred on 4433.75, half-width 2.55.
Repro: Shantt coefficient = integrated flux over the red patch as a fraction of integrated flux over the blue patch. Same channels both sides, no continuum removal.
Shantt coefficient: 0.95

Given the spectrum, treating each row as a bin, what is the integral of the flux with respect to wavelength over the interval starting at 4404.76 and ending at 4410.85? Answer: 30.2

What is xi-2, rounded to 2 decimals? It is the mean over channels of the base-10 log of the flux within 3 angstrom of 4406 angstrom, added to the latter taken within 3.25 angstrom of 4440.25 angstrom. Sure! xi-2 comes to 1.46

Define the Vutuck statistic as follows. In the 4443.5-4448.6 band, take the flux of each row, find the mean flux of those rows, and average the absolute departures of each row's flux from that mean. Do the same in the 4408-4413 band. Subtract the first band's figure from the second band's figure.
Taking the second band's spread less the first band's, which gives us -0.2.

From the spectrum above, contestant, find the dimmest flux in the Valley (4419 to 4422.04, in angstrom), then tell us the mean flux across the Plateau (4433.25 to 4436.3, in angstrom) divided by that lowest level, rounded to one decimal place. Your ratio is 0.7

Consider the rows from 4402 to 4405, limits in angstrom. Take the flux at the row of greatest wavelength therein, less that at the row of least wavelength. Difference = -2.7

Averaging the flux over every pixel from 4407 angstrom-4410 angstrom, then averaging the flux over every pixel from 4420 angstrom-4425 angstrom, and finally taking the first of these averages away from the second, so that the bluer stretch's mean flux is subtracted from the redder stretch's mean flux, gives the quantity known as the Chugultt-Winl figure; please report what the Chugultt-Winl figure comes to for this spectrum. 1.0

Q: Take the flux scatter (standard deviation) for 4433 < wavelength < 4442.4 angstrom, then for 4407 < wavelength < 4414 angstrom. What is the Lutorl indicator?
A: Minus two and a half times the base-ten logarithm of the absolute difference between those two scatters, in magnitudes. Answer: 0.0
